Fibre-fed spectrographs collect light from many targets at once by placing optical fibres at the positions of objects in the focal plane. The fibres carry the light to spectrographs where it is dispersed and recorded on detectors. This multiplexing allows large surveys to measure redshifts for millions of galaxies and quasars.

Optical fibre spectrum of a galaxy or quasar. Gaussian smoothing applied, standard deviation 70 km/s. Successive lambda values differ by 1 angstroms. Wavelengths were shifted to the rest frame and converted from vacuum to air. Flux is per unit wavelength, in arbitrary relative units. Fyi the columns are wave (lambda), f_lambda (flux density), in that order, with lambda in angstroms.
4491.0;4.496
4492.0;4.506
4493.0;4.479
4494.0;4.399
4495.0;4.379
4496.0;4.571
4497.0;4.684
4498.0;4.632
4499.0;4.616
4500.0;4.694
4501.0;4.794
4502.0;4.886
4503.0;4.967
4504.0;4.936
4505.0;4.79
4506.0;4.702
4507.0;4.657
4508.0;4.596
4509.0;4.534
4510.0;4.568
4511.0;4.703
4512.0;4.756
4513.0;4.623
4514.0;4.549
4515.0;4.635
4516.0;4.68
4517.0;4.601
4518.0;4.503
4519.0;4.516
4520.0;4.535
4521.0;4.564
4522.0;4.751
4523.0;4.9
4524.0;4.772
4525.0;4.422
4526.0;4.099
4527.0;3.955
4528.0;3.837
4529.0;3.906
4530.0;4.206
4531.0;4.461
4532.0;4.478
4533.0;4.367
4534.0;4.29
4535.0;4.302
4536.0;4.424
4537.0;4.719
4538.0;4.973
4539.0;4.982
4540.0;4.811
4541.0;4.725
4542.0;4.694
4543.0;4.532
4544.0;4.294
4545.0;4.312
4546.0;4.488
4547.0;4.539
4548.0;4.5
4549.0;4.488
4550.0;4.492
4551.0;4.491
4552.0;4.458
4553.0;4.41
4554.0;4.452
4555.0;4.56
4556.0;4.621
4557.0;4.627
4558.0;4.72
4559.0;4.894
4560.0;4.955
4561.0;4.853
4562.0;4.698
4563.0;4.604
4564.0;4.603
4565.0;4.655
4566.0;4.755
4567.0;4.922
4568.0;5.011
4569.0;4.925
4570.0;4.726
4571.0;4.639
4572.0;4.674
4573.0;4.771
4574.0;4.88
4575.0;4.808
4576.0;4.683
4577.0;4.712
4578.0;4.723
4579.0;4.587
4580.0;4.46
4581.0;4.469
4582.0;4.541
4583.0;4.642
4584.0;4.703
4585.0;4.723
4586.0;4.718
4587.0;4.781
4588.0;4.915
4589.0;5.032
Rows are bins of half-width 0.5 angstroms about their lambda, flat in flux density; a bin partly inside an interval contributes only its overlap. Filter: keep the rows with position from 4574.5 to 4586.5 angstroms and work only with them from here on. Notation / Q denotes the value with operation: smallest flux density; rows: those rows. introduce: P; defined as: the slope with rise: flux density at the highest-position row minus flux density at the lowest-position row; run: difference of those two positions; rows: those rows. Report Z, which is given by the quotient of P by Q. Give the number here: -0.002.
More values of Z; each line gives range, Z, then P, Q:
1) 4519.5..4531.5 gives -0.002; -0.007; 3.837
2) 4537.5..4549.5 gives -0.010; -0.044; 4.294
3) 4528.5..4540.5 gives 0.021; 0.082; 3.906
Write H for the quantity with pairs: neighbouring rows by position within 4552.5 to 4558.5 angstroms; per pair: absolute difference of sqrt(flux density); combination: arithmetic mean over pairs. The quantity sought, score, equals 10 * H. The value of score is 0.145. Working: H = 0.015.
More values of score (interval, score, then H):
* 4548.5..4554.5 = 0.061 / 0.006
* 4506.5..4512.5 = 0.160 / 0.016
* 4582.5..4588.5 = 0.130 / 0.013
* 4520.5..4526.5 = 0.532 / 0.053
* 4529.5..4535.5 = 0.226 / 0.023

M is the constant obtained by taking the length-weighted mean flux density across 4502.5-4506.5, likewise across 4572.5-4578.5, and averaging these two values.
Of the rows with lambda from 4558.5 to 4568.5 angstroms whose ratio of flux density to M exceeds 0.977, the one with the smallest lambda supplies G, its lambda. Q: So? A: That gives 4559.0 angstroms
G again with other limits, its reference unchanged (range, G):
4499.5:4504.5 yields 4501.0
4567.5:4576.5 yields 4568.0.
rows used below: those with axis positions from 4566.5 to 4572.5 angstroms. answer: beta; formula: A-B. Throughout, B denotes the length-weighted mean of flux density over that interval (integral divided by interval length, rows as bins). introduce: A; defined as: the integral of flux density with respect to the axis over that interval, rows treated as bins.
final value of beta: 24.1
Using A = 28.9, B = 4.82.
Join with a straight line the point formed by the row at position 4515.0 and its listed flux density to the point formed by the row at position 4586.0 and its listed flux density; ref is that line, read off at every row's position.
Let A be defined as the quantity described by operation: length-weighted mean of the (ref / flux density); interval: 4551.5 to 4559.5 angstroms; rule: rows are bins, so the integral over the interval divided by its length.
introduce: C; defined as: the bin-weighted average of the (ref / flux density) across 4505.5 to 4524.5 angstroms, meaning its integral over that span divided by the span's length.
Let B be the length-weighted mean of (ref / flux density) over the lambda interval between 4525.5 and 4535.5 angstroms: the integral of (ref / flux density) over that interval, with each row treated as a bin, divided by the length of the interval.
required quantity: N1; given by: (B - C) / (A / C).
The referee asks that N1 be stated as 0.112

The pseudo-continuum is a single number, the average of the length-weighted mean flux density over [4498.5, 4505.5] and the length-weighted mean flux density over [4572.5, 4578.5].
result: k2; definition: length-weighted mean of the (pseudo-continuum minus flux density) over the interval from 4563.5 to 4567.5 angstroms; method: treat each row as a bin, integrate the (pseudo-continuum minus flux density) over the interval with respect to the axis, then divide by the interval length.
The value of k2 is 0.05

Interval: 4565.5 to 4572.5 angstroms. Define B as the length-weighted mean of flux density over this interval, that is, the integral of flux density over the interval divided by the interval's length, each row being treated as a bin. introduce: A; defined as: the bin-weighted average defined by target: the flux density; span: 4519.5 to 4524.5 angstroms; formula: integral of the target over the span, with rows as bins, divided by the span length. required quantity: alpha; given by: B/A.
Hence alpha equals 1.02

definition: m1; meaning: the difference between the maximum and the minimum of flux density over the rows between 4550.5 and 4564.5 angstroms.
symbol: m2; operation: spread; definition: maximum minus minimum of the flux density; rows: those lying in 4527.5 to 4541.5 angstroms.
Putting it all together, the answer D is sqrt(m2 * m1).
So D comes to 0.8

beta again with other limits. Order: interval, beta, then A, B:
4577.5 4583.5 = 22.9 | 27.4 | 4.57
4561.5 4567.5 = 23.5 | 28.2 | 4.71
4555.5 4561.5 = 23.9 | 28.7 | 4.78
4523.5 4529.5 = 20.8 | 25.0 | 4.17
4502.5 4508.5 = 23.9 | 28.6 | 4.77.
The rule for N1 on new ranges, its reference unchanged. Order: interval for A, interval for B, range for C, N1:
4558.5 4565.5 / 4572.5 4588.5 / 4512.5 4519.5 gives -0.007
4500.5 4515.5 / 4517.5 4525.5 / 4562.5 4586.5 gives 0.005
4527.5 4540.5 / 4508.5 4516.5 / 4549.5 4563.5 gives -0.012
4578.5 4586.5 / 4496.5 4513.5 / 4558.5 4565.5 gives -0.006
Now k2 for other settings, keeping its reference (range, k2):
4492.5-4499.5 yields 0.25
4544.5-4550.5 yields 0.32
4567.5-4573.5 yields 0.00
